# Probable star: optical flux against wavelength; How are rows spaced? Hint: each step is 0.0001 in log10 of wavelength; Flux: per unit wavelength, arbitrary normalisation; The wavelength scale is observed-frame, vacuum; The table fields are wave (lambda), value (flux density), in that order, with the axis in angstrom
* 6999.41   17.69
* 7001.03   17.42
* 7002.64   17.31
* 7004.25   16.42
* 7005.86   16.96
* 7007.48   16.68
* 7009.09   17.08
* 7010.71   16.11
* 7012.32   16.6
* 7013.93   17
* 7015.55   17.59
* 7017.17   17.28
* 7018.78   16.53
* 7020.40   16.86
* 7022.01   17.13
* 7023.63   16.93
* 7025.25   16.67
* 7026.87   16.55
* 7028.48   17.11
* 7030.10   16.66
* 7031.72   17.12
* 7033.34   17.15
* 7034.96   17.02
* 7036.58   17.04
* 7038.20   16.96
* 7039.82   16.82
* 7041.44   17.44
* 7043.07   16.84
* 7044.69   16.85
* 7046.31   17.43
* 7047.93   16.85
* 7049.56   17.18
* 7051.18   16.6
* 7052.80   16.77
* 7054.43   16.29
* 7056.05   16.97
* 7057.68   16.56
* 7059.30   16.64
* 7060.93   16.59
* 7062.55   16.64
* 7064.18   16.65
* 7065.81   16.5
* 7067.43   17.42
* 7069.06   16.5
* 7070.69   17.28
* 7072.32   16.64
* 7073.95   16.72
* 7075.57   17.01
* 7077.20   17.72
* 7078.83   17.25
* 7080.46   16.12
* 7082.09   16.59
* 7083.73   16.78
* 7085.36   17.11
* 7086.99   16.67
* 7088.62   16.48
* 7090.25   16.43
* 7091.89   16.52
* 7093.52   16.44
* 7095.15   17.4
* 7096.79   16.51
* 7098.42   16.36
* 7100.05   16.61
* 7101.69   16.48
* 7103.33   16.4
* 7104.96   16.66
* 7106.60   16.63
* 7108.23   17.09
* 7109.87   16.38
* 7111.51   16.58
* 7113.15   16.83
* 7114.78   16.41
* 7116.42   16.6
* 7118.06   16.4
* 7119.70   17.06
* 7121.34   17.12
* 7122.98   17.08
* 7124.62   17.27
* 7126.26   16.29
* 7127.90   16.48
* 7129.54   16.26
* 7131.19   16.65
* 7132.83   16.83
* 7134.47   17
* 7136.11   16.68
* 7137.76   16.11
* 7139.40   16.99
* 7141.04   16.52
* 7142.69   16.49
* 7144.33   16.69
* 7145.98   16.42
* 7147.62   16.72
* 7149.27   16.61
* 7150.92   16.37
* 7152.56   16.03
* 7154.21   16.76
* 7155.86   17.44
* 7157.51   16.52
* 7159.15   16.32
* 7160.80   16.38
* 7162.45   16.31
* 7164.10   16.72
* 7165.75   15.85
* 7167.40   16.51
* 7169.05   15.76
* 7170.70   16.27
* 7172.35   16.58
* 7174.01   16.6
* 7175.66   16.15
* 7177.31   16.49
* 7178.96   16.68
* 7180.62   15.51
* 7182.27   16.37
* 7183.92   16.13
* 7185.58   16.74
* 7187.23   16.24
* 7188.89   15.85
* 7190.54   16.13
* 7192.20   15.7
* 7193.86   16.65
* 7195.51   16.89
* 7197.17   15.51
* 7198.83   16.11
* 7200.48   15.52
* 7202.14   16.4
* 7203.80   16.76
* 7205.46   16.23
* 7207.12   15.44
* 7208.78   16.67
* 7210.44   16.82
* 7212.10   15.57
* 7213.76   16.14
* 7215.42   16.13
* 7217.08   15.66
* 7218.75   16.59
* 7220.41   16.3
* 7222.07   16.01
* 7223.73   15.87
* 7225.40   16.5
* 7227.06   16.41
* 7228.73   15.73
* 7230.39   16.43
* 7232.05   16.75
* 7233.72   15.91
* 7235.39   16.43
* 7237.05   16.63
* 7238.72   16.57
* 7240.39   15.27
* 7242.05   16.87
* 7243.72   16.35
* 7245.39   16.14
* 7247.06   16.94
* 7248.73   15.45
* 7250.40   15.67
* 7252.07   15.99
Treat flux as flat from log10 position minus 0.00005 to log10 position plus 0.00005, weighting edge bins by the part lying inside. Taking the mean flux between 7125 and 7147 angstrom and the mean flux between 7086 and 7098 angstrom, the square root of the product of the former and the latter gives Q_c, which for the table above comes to 16.6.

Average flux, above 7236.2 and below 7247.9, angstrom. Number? 16.40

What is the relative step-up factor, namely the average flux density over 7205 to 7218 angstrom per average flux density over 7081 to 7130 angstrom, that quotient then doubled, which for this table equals 1.93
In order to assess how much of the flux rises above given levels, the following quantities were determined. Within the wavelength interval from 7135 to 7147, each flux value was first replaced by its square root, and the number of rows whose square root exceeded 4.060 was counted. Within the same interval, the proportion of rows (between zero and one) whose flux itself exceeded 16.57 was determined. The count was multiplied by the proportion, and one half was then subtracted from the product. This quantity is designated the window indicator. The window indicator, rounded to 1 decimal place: 1.6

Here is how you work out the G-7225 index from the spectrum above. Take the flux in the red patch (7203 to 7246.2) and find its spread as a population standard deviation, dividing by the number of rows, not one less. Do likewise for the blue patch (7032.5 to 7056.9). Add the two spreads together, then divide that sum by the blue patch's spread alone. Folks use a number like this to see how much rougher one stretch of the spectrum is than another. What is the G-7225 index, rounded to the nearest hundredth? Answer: 2.54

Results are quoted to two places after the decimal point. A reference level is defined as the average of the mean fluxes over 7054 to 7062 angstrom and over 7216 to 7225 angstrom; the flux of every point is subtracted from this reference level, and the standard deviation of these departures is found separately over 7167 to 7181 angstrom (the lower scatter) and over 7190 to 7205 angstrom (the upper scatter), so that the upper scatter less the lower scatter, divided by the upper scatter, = 0.23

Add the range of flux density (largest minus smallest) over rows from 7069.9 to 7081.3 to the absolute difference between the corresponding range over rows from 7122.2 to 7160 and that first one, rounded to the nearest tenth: 1.8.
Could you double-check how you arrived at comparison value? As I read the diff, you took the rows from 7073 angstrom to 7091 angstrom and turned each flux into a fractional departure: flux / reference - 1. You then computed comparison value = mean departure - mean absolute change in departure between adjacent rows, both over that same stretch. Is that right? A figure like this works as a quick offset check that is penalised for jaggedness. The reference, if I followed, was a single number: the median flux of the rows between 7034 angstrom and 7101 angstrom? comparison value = -0.02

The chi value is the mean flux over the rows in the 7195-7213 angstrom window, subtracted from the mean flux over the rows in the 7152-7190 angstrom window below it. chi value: 0.2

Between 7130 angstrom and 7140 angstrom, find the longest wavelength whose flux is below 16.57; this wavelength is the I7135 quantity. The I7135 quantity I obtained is 7137.76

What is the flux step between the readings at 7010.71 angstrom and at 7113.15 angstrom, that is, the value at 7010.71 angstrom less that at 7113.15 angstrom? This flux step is -0.72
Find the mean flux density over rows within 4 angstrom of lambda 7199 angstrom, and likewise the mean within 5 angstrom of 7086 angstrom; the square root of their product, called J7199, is 16.4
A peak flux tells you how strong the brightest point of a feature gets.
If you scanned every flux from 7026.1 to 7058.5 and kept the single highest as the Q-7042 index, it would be 17.44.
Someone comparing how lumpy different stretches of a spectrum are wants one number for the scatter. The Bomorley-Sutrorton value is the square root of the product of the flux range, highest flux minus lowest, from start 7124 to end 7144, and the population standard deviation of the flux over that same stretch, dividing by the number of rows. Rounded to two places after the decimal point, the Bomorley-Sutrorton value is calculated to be 0.62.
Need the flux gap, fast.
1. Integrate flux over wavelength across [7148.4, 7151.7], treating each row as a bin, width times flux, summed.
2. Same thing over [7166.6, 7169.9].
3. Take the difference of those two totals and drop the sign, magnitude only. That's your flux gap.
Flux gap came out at 1.0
